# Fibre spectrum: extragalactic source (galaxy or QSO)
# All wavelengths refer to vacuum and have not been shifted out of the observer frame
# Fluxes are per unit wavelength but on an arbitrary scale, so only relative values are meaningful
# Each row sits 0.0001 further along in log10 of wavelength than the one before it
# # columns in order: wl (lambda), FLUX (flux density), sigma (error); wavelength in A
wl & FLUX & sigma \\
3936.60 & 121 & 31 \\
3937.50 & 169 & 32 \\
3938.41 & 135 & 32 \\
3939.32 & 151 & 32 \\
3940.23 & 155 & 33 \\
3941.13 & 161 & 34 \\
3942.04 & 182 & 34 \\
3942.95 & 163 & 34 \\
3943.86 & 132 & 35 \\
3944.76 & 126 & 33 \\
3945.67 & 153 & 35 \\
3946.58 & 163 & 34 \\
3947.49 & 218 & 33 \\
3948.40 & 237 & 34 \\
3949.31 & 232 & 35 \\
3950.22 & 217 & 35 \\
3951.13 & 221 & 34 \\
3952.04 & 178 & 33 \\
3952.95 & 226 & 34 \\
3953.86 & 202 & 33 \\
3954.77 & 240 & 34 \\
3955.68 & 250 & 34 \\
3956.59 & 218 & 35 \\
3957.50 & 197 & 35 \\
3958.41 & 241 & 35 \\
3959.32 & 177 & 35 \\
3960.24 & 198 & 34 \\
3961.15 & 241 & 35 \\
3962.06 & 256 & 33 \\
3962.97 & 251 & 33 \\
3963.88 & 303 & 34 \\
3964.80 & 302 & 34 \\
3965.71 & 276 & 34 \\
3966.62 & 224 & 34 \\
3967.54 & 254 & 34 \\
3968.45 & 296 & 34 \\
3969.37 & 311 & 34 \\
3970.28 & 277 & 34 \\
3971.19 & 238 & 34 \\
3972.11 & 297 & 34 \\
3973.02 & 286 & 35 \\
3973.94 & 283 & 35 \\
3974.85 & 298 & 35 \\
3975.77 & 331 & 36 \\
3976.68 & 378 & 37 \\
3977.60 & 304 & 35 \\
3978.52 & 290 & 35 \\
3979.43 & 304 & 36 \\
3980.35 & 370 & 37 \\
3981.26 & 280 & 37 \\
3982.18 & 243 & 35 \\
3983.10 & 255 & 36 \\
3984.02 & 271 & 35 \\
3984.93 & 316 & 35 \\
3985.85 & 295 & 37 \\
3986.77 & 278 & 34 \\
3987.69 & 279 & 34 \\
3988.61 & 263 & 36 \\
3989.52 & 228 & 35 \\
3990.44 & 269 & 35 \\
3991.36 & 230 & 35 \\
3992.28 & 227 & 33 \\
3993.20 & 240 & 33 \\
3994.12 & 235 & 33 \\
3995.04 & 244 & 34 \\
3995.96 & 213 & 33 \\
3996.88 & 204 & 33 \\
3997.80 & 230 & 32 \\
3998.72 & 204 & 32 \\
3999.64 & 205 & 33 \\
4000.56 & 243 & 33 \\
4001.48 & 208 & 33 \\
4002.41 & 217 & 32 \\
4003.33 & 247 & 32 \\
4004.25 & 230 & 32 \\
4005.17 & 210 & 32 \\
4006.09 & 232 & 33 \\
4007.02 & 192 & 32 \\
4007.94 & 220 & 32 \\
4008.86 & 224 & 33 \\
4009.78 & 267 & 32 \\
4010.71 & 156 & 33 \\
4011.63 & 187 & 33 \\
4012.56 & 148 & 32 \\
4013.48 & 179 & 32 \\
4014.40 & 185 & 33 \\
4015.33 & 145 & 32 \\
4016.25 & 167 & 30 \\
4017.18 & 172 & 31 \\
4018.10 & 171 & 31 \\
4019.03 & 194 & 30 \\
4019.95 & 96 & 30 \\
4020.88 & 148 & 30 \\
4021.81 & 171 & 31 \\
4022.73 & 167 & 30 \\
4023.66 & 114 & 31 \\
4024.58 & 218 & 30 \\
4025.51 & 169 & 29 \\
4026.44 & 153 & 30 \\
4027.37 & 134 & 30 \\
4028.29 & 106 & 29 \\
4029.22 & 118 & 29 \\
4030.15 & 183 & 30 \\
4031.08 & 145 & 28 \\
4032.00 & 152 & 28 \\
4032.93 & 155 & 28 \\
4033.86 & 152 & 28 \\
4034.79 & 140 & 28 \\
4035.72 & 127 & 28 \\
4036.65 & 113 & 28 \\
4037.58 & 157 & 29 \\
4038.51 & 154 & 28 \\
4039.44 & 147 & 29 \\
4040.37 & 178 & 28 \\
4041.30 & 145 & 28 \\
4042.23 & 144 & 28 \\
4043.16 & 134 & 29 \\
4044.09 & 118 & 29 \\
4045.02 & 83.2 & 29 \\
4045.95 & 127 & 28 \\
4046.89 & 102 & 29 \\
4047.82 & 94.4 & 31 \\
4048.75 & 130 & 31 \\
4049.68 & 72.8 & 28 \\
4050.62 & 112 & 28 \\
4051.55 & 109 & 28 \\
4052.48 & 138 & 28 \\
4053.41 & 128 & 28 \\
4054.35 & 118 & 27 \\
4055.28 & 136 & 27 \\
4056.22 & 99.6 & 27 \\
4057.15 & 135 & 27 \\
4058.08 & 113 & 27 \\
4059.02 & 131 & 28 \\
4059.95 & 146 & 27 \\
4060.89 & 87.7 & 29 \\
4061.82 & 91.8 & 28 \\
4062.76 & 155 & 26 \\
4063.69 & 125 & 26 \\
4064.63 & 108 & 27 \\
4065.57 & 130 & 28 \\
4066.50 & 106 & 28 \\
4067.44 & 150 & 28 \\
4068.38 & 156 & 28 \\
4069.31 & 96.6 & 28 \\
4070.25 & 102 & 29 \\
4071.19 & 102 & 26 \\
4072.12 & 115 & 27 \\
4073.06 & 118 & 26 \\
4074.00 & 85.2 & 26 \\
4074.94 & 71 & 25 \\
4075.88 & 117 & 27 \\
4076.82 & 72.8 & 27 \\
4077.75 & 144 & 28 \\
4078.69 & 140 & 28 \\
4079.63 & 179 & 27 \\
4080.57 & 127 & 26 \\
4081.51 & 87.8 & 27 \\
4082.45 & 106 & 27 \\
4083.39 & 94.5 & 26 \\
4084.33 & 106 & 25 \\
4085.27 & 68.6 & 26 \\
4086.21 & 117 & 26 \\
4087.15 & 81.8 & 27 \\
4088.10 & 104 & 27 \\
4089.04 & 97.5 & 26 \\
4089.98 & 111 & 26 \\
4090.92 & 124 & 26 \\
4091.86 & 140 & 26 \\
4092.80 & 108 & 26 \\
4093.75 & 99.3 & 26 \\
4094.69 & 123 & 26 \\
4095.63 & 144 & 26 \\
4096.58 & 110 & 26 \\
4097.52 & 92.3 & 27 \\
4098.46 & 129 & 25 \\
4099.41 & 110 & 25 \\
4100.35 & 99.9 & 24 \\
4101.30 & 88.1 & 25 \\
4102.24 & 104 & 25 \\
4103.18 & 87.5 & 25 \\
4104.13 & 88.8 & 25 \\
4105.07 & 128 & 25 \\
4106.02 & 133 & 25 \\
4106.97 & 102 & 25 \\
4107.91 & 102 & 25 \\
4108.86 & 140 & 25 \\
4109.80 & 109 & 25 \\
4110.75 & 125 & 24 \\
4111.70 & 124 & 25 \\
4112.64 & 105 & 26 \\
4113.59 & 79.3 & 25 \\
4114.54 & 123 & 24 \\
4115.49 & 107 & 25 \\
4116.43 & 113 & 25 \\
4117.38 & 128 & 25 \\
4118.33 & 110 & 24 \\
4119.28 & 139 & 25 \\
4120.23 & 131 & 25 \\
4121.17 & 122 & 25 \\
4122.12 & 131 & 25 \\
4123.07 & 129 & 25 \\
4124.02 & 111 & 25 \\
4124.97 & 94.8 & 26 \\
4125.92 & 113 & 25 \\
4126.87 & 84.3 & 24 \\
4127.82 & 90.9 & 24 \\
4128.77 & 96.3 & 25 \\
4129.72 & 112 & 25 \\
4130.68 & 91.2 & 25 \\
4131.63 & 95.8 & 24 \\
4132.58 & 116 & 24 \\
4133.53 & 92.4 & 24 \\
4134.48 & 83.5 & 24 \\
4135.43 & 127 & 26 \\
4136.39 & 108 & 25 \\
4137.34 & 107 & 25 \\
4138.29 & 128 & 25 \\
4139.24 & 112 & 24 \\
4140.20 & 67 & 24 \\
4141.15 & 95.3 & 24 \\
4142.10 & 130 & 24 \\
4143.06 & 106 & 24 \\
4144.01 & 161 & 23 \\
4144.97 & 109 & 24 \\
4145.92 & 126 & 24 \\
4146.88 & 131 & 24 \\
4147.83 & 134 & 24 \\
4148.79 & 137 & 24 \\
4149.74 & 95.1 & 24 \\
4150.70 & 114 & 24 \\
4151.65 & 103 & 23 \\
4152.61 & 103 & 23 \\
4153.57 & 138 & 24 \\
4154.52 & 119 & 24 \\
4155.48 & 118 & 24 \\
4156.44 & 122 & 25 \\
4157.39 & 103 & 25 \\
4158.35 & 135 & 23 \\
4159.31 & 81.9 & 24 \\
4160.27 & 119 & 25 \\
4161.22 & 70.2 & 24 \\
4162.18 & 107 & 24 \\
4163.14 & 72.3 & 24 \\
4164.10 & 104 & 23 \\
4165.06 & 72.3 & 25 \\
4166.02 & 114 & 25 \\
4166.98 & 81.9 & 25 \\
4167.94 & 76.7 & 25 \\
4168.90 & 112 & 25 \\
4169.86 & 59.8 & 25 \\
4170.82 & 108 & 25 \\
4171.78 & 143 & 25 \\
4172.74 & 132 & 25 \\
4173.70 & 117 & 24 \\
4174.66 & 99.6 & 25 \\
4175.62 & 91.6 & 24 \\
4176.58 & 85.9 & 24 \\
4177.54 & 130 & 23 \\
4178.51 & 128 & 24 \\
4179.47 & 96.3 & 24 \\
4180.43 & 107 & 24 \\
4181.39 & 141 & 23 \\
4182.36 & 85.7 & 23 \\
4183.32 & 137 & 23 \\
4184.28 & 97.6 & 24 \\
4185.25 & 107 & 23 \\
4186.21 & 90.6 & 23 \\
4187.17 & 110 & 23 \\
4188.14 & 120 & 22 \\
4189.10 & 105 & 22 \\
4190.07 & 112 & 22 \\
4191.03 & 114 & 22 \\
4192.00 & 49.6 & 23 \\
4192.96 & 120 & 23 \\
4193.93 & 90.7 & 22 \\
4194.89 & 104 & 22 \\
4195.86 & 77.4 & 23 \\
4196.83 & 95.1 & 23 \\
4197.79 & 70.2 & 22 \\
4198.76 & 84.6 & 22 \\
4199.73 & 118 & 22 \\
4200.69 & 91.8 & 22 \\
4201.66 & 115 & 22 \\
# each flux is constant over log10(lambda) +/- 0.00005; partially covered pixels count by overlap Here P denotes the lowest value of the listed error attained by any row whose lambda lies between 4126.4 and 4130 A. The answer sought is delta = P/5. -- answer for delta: 4.8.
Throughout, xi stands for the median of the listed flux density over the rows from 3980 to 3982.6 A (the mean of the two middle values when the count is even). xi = 280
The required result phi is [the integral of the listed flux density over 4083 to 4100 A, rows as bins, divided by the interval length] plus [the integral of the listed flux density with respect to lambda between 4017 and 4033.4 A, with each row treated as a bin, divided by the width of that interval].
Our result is 262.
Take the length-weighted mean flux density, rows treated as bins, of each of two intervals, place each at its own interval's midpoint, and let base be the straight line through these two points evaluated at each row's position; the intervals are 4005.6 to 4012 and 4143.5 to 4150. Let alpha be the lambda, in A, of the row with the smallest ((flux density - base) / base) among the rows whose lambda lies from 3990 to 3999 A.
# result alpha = 3996.88 A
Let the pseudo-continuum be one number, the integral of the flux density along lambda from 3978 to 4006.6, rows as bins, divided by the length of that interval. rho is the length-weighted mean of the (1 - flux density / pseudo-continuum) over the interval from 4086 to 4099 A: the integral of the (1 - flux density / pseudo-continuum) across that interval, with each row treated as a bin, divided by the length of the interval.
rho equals 0.55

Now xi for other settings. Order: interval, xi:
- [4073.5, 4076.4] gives 85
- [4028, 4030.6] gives 118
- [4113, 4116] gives 107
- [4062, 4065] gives 125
